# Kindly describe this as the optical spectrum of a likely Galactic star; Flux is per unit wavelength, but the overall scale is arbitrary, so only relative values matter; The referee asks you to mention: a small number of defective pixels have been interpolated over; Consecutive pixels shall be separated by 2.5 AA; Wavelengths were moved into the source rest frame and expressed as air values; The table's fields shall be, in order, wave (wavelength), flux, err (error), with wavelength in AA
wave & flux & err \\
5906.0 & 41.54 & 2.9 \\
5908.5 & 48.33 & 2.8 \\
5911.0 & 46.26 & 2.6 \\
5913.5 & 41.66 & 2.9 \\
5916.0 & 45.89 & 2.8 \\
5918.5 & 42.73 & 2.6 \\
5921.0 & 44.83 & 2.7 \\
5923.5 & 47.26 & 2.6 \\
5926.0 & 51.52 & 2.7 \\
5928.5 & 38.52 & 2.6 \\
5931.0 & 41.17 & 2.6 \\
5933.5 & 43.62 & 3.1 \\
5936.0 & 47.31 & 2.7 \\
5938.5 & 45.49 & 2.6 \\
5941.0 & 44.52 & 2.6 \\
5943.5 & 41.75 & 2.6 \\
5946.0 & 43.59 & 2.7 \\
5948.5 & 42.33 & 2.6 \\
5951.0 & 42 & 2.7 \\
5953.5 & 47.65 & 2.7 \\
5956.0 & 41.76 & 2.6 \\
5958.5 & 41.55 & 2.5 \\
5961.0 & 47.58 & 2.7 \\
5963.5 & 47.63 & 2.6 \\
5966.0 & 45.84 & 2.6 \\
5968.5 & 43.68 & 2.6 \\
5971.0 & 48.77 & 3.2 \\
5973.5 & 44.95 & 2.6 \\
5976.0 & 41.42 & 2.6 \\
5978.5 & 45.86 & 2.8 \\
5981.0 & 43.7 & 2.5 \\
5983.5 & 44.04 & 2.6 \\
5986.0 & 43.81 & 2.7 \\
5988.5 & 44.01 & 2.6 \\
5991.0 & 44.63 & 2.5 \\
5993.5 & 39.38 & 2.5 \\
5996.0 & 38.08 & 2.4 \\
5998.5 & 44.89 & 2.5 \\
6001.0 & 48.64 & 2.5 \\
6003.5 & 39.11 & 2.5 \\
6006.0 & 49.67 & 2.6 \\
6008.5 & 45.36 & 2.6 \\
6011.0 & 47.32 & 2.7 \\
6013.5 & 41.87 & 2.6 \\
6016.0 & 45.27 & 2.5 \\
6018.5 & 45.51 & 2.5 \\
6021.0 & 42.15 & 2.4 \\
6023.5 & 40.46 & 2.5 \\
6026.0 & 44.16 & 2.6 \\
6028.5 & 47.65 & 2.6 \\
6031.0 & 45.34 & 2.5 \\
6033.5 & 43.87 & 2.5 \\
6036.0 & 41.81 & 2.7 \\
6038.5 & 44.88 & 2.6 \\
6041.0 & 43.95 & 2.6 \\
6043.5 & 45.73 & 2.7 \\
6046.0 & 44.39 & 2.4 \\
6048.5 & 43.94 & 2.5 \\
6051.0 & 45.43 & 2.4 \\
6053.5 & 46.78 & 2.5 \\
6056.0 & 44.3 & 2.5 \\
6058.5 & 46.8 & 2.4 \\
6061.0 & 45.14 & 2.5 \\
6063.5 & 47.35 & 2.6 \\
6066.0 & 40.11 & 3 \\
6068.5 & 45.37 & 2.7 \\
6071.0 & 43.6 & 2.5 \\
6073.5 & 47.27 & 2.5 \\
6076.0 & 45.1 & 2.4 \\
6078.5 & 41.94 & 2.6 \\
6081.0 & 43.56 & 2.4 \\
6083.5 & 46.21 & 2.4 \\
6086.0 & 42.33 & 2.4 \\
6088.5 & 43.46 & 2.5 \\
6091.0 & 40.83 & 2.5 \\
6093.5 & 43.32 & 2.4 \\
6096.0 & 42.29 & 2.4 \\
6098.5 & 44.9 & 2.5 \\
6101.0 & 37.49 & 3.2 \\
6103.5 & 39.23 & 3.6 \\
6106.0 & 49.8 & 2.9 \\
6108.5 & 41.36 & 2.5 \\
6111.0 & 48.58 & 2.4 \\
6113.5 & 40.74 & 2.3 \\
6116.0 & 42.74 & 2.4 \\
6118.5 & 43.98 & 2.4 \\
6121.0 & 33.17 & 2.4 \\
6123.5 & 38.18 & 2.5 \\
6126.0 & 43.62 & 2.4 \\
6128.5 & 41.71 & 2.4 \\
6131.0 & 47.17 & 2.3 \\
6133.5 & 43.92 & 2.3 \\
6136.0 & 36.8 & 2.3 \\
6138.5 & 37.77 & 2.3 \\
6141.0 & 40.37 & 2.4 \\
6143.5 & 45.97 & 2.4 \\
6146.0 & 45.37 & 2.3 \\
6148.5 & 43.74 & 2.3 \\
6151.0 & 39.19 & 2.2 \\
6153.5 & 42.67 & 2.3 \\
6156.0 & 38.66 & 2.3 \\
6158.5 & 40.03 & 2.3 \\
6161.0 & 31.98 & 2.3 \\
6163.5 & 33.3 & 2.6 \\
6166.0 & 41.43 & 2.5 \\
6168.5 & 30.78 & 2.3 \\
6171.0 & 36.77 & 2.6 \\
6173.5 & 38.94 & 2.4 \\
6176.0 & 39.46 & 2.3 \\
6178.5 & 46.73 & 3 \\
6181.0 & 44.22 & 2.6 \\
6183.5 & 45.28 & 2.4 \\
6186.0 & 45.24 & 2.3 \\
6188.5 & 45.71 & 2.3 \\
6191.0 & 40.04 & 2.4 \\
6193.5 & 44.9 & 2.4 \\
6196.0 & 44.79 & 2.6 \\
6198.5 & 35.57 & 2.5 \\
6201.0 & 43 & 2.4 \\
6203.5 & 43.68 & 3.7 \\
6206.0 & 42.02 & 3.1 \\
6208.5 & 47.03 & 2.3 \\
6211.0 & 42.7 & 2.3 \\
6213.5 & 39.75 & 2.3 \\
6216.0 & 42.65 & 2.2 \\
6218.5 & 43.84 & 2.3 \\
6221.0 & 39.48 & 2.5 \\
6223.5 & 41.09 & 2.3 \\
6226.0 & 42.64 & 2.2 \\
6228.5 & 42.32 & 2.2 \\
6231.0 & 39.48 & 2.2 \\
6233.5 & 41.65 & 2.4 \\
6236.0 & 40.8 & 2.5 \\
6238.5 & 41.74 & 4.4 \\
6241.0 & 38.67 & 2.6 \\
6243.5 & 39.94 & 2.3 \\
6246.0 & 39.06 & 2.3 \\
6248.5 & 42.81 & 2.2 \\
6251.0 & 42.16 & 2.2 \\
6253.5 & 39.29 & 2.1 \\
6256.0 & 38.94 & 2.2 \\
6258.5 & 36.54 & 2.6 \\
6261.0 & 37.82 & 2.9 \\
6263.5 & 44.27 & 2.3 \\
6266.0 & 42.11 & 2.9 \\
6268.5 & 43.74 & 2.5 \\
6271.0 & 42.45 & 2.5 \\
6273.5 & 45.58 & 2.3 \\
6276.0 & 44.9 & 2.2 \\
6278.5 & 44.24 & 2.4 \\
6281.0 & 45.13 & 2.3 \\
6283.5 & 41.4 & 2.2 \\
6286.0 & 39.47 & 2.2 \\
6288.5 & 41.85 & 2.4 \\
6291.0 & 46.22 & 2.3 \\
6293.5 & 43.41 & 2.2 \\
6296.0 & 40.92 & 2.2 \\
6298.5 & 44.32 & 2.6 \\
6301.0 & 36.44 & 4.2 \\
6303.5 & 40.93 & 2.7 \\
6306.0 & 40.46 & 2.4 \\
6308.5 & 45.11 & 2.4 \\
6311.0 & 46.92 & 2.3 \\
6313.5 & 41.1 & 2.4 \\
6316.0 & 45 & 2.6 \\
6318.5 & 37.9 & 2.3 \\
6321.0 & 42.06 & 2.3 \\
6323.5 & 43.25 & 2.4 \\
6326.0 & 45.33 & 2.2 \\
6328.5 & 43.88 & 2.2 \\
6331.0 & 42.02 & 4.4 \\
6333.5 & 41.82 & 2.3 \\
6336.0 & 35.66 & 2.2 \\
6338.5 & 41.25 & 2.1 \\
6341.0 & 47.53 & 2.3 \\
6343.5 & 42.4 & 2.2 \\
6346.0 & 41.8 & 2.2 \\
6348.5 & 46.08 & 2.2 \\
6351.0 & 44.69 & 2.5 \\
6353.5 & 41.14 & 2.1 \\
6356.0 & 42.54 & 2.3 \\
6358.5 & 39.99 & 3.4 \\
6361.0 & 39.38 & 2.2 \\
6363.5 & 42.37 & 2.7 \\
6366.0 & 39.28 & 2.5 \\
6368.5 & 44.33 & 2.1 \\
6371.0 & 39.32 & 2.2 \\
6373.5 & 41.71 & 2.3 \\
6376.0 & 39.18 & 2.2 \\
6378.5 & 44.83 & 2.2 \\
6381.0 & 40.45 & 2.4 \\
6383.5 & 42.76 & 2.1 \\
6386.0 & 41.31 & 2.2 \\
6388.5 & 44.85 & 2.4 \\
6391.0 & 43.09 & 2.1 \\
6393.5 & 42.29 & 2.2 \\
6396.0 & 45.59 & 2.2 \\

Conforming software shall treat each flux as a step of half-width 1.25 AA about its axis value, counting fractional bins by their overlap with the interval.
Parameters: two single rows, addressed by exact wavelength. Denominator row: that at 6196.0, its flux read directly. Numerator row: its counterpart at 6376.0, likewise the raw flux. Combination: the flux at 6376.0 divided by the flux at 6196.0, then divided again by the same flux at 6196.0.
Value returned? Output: 0.0195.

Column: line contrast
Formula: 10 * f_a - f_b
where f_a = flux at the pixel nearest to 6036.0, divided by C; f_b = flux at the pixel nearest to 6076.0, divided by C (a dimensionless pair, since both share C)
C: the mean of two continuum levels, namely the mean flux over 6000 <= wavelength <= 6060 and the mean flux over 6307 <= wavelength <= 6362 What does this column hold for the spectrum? 8.5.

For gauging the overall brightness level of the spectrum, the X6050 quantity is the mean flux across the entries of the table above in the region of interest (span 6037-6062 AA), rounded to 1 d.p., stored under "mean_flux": 45.1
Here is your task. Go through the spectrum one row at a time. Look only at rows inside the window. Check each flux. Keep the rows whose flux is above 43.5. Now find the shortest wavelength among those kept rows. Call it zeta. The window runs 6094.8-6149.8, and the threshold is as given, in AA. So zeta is 6098.5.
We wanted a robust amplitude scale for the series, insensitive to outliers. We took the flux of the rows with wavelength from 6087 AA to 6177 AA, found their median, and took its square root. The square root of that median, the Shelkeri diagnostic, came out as 6.41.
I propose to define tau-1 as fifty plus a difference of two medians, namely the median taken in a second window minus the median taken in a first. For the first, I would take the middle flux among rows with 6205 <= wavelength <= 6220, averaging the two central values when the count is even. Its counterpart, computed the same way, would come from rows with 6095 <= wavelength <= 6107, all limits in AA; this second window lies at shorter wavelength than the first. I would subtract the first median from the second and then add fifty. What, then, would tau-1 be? 50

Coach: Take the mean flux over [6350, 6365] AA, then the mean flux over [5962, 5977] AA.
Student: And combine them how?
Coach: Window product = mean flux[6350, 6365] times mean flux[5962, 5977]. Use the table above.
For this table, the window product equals 1892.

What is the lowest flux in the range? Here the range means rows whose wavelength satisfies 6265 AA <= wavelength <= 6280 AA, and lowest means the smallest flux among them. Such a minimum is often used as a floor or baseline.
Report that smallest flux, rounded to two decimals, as 42.11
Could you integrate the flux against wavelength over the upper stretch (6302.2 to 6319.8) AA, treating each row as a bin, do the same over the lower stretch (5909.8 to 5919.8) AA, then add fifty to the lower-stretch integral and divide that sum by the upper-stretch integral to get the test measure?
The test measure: 0.66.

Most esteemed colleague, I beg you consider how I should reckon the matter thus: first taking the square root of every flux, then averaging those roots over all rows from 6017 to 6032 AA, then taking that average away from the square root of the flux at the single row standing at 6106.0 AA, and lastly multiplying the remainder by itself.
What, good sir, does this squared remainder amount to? 0.17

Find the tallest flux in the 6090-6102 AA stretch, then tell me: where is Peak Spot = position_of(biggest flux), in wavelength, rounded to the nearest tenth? 6098.5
